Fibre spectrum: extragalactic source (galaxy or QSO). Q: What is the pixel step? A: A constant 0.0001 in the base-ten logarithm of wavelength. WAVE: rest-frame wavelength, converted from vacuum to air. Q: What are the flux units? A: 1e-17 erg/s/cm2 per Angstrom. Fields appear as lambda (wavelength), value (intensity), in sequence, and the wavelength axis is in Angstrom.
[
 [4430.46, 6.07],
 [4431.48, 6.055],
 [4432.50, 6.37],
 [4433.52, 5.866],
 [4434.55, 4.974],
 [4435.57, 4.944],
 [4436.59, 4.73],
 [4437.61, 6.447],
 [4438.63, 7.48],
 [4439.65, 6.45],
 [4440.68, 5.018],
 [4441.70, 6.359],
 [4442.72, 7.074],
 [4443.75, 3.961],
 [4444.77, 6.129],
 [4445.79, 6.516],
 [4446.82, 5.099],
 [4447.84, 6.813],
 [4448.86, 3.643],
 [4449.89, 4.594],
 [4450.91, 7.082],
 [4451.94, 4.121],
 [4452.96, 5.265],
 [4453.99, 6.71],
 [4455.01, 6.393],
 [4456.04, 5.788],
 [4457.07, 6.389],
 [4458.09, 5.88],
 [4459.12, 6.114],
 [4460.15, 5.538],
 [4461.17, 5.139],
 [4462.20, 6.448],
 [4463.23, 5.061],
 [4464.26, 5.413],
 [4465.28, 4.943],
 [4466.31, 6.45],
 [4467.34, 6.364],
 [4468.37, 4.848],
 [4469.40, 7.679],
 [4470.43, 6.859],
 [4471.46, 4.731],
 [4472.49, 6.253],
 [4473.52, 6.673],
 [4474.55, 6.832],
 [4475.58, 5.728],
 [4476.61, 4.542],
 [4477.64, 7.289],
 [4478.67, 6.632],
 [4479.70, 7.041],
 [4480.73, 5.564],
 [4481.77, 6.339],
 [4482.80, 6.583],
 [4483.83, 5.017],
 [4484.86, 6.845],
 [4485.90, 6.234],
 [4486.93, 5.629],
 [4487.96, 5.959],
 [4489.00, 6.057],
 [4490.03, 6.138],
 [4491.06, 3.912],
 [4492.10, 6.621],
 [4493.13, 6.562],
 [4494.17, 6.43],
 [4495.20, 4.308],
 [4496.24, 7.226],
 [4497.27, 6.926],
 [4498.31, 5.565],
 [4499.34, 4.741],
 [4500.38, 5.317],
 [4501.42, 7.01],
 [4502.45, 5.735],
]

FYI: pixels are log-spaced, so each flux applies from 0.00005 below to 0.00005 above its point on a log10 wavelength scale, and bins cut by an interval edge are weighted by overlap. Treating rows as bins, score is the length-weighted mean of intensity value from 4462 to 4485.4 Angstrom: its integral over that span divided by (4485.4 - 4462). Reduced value 6.09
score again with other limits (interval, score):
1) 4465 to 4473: 6.04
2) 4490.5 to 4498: 5.99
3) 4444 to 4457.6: 5.70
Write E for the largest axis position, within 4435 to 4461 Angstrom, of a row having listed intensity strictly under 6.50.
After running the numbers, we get 4460.15 Angstrom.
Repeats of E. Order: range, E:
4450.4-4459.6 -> 4459.12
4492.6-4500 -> 4499.34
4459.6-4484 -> 4483.83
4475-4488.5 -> 4487.96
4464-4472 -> 4471.46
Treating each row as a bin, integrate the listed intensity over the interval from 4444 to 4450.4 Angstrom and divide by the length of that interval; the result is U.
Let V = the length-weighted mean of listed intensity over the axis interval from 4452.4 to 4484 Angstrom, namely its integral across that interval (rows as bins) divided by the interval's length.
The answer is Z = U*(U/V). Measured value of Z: 4.9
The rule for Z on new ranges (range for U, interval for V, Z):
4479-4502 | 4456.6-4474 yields 6.1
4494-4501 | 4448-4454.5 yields 6.3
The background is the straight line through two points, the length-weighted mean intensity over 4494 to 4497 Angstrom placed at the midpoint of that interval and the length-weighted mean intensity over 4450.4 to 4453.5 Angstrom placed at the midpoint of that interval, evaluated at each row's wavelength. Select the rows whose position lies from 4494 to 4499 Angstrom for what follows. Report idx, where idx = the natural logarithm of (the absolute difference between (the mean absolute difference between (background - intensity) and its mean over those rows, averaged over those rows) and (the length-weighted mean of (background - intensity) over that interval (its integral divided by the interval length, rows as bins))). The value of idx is -0.1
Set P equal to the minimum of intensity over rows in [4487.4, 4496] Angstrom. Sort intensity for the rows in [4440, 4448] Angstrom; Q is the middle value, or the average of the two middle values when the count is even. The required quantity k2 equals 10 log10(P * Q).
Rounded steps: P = 3.912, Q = 6.2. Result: 13.9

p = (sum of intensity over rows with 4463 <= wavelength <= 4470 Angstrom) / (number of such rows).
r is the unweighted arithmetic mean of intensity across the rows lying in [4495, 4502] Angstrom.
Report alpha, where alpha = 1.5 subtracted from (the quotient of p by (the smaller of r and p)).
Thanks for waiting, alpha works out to -0.50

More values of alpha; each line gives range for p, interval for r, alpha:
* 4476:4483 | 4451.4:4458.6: -0.42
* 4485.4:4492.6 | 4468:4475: -0.50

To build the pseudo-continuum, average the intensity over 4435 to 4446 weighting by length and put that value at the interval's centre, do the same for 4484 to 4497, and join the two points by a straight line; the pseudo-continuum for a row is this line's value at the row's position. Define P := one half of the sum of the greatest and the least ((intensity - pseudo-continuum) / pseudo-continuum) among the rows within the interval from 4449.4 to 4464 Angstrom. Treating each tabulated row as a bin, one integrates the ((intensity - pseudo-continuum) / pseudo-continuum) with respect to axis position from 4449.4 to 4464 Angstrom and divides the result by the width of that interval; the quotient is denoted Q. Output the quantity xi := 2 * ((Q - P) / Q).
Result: -2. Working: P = -0.05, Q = -0.031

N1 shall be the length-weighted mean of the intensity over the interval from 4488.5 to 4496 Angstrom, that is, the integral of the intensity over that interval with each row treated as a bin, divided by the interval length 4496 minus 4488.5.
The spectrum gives 5.77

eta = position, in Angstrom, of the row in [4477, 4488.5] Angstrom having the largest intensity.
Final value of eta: 4477.64 Angstrom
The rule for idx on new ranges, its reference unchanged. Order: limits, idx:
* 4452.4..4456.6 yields 0.0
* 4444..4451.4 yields 0.2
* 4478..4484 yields 0.1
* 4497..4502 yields -0.5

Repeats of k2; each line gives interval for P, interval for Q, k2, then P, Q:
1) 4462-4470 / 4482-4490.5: 14.7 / 4.848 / 6.1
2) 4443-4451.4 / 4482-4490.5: 13.5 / 3.643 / 6.1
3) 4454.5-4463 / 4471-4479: 15.2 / 5.139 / 6.4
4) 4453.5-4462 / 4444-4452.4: 14.6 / 5.139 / 5.6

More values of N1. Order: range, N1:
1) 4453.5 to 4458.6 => 6.24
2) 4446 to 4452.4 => 5.29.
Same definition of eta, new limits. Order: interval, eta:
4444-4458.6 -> 4450.91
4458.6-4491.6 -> 4469.40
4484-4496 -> 4484.86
